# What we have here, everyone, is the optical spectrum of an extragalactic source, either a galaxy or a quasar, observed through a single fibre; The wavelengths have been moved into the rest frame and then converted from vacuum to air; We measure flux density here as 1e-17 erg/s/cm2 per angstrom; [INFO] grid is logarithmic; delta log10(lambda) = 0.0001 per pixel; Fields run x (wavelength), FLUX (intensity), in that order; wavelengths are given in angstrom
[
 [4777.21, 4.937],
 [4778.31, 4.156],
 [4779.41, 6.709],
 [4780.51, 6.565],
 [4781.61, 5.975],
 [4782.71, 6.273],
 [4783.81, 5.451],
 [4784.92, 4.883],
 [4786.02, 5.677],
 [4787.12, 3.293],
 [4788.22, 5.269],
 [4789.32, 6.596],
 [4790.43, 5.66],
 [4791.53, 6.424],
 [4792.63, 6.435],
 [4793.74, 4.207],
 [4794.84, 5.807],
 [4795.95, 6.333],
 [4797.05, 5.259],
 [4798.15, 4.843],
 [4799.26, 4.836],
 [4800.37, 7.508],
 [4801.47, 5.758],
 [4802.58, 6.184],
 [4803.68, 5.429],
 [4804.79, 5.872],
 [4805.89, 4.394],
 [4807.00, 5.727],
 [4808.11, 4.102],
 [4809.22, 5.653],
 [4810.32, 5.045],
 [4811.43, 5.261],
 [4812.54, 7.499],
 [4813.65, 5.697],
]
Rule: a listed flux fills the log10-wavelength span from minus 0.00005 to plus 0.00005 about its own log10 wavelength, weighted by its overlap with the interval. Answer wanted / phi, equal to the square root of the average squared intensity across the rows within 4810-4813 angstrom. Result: 6.0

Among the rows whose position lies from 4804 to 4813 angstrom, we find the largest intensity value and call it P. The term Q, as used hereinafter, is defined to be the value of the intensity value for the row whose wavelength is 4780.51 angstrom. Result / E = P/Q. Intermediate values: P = 7.499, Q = 6.565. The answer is 1.14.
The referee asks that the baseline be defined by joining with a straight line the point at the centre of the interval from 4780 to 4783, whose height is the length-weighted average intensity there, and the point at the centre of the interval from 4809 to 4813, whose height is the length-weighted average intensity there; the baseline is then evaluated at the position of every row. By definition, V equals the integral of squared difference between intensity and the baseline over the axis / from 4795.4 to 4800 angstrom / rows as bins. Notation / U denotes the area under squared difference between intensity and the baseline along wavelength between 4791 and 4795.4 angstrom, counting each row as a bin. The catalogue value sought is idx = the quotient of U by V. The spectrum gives 0.99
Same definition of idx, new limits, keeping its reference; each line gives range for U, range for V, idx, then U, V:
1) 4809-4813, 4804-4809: 0.64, 4.0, 6.2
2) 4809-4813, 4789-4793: 6.45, 4.0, 0.6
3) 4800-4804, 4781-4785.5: 0.88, 2.4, 2.8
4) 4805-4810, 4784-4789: 0.50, 6.4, 12.7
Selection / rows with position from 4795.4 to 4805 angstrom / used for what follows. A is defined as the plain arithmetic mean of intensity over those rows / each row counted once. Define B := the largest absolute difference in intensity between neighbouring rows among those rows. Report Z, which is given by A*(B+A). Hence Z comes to 48.9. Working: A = 5.78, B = 2.67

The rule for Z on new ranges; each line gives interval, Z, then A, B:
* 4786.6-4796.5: 43.3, 5.56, 2.23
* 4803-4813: 41.8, 5.44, 2.24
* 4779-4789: 44.3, 5.57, 2.38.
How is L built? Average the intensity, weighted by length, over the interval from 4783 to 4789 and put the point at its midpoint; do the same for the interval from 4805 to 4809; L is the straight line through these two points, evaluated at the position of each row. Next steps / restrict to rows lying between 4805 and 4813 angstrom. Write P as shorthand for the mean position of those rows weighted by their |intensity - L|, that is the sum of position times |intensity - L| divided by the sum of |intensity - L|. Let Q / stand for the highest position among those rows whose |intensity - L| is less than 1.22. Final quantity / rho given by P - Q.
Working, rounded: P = 4810.1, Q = 4811.43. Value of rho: -1.3 angstrom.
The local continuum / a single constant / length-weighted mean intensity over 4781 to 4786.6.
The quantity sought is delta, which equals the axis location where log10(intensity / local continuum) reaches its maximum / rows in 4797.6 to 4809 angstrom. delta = 4800.37 angstrom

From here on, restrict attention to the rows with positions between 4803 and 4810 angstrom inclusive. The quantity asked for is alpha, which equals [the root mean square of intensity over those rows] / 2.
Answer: 2.62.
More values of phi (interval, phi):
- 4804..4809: 5.1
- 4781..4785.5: 5.7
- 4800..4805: 6.2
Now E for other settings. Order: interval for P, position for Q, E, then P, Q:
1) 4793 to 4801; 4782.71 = 1.20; 7.508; 6.273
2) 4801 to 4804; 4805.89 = 1.41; 6.184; 4.394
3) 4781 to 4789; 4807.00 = 1.10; 6.273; 5.727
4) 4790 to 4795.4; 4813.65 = 1.13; 6.435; 5.697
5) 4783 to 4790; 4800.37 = 0.88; 6.596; 7.508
